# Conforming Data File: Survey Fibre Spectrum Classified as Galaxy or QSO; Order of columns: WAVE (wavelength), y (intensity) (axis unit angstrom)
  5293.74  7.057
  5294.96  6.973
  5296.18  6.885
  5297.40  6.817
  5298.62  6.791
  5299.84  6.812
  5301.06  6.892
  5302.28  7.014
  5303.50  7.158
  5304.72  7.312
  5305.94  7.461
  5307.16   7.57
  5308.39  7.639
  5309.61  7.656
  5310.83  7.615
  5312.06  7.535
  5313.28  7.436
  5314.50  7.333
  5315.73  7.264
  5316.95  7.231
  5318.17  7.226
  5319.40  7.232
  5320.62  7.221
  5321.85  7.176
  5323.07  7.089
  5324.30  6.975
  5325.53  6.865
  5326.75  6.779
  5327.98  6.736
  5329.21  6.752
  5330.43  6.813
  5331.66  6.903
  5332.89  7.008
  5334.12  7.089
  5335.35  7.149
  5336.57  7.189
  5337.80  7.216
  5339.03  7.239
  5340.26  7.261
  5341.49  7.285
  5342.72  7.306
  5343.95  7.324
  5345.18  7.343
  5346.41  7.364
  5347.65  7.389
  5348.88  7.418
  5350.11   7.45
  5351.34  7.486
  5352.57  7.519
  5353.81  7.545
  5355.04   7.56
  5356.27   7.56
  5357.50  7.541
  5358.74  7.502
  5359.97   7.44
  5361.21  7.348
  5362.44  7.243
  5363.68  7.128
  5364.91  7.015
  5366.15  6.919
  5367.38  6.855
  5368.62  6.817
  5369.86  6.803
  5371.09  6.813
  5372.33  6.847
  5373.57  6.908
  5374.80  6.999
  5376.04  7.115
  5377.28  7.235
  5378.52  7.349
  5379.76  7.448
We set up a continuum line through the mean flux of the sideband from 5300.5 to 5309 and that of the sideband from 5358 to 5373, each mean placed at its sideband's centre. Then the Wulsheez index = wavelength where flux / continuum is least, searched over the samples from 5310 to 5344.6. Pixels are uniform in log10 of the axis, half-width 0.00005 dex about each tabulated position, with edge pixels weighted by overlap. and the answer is 5327.98 angstrom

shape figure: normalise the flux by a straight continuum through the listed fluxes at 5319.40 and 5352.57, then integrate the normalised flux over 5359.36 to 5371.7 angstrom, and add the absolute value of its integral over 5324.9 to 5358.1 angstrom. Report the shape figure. 44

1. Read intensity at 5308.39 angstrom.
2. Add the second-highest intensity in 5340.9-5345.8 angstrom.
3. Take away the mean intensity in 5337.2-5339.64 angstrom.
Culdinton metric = 7.7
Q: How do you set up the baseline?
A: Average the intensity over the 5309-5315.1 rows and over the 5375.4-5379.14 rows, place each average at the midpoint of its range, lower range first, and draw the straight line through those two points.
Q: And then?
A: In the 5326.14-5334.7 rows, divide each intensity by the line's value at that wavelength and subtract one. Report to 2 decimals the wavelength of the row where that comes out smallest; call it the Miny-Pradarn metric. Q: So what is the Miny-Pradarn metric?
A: 5327.98 angstrom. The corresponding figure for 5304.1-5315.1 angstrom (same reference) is 5304.72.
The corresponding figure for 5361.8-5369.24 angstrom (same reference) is 5368.62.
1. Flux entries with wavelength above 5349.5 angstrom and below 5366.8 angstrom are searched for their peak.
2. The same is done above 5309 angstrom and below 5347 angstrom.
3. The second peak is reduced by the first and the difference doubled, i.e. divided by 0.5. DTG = 0.2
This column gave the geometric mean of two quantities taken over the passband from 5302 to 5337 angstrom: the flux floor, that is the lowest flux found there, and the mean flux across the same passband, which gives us 7.0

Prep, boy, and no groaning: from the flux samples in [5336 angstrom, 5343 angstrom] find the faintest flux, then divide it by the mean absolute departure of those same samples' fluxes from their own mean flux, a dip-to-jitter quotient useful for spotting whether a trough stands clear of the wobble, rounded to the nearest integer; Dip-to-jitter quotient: 207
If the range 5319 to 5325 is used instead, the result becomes 82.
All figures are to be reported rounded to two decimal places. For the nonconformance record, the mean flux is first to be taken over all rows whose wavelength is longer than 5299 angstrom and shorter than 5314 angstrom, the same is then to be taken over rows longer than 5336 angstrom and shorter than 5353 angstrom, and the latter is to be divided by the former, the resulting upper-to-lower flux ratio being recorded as 1.00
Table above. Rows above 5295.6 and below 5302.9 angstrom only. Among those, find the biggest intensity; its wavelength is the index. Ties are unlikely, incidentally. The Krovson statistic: 5302.28 angstrom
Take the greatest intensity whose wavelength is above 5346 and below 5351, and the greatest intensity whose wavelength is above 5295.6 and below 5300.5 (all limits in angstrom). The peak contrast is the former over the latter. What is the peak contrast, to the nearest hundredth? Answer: 1.08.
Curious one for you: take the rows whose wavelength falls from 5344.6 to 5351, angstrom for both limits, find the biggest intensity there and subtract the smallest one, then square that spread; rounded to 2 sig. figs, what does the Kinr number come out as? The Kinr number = 0.011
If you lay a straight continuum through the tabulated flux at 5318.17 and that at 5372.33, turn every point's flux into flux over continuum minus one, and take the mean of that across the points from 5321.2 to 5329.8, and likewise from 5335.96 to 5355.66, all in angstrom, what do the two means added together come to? 0.011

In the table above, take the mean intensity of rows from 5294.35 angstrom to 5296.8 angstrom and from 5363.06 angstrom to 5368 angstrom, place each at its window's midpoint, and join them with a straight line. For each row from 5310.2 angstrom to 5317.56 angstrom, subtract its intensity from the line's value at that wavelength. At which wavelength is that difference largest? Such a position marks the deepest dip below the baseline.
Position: 5316.95 angstrom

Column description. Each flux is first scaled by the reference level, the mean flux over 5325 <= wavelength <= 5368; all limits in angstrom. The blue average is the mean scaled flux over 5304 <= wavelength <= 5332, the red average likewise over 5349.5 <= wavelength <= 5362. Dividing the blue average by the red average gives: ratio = 0.962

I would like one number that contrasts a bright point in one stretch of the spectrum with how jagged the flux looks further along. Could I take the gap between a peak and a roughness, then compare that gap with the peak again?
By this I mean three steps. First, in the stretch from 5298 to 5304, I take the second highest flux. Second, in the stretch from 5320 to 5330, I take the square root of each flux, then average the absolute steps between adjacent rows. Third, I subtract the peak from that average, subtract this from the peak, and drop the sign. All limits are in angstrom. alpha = 14.0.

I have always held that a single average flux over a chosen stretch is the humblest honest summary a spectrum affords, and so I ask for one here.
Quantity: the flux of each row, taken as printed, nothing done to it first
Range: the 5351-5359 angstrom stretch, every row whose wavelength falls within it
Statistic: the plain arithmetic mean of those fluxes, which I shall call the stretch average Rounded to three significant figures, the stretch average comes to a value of 7.53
